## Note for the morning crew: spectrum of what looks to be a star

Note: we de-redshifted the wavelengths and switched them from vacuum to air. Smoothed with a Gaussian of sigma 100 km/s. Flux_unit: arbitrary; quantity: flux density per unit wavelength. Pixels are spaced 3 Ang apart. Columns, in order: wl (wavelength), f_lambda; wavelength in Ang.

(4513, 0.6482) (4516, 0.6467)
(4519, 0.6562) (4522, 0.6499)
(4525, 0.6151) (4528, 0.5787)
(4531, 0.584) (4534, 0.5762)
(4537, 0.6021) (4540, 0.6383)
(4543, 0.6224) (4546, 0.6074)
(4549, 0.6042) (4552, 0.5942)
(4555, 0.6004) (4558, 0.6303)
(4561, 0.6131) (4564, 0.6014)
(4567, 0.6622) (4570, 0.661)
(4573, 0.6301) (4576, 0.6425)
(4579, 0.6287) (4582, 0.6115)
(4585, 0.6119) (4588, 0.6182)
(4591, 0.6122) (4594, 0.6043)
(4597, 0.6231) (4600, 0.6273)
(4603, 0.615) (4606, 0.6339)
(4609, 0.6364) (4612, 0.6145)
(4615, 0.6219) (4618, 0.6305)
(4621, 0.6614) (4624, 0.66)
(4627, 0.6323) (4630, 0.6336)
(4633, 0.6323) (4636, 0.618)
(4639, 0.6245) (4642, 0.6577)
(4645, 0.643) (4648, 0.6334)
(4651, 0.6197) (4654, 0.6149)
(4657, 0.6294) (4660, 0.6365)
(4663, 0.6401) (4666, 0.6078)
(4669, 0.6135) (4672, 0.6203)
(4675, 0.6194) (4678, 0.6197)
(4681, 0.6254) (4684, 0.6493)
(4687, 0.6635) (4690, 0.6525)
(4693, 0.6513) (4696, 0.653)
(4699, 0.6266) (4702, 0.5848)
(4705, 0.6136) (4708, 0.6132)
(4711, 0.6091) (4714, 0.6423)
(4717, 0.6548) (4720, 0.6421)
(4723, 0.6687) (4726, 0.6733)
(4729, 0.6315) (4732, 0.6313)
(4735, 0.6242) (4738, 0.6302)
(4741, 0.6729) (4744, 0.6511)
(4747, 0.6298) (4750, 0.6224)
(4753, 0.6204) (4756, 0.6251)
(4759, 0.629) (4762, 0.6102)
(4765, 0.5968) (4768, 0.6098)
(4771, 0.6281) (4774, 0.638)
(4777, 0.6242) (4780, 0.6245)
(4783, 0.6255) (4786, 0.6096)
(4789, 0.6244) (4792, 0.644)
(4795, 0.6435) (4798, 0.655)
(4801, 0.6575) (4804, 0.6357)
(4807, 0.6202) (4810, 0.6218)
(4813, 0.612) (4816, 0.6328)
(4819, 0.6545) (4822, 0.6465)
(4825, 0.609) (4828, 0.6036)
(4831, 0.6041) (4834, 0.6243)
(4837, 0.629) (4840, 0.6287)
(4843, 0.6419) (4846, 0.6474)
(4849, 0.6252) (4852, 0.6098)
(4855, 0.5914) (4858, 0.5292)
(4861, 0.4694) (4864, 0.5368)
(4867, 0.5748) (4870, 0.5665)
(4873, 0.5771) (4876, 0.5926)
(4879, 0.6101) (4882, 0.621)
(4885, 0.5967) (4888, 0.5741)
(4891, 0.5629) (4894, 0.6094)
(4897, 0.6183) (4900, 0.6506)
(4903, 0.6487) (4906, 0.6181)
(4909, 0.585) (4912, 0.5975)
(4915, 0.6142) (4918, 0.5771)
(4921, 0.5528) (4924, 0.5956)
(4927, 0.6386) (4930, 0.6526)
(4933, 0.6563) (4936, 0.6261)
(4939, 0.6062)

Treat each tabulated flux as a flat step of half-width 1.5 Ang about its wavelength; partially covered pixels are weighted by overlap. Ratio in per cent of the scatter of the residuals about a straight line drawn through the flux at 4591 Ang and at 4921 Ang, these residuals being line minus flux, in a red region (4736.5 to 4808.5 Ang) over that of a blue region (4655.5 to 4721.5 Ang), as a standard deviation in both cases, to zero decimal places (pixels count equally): 88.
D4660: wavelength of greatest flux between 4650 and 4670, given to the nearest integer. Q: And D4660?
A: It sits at 4663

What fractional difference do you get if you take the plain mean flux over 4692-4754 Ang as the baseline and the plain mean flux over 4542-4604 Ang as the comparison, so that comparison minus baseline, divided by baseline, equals -0.024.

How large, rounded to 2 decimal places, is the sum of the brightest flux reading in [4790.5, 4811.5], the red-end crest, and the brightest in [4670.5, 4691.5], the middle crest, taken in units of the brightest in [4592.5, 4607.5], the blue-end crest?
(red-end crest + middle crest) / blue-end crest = 2.08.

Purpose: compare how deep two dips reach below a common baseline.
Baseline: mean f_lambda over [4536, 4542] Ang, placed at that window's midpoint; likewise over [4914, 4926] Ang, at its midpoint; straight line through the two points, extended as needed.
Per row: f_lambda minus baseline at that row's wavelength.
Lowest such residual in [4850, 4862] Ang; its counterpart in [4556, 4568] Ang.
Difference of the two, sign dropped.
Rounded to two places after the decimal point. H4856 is 0.10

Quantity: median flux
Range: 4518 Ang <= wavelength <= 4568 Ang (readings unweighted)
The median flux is 0.607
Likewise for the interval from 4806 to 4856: 0.624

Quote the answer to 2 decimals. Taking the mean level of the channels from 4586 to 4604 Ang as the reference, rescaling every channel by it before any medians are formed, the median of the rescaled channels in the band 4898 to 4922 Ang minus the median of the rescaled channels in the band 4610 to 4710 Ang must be -0.04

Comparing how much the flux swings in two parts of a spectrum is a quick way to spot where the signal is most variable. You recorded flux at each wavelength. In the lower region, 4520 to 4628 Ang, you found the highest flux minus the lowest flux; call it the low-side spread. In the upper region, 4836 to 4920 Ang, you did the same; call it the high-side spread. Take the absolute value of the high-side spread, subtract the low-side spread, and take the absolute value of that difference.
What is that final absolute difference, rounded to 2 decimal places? 0.10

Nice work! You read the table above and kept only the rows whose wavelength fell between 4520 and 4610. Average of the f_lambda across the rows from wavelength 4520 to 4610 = 0.618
